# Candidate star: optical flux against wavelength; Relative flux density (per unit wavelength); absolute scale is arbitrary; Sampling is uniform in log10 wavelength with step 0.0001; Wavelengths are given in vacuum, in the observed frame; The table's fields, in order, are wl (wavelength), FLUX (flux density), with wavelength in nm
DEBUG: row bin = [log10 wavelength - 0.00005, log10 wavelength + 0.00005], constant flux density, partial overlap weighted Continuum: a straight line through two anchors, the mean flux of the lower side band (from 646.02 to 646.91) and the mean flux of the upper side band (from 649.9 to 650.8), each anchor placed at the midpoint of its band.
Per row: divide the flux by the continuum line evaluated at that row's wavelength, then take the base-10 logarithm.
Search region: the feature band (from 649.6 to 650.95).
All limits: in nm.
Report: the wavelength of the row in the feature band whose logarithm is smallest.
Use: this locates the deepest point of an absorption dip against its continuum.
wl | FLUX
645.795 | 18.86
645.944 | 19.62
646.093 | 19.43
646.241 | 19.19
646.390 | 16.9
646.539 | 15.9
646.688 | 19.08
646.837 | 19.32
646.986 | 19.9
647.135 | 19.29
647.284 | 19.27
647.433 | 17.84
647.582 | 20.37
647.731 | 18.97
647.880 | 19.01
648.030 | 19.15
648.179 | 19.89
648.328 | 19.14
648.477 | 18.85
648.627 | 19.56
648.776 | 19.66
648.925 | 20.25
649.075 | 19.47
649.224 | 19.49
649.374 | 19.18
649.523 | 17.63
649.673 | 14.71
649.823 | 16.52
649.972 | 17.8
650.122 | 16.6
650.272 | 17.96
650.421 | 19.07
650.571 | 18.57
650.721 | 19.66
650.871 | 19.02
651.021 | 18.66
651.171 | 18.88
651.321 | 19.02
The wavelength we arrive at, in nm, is 649.673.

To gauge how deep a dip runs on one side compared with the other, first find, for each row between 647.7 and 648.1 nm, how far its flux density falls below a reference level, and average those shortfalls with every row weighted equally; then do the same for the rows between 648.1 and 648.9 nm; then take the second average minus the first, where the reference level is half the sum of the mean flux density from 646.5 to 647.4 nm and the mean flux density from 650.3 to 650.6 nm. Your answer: -0.4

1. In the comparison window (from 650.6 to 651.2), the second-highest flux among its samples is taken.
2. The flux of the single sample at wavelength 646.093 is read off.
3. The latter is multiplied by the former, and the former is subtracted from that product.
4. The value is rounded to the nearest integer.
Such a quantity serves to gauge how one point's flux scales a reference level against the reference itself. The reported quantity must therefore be 351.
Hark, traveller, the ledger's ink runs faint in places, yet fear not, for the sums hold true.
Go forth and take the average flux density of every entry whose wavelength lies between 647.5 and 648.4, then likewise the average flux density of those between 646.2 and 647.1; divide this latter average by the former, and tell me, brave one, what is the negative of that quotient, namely -0.95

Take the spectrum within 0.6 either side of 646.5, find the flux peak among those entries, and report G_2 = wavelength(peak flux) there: 646.986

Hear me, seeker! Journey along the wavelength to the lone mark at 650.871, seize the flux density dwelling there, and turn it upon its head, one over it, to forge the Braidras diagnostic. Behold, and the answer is 0.0526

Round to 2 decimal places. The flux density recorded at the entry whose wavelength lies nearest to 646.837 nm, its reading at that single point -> 19.32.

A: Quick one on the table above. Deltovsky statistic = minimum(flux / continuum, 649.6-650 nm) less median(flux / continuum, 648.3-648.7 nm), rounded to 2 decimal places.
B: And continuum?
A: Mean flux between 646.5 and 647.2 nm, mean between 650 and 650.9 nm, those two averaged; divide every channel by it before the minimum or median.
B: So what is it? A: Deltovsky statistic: -0.24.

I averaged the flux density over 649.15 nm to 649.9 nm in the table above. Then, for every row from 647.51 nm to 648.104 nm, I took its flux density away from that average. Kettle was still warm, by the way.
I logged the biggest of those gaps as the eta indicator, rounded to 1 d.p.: -1.5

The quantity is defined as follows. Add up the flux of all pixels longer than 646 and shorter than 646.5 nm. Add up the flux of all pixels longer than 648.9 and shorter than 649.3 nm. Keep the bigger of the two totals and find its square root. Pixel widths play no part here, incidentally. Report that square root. 7.69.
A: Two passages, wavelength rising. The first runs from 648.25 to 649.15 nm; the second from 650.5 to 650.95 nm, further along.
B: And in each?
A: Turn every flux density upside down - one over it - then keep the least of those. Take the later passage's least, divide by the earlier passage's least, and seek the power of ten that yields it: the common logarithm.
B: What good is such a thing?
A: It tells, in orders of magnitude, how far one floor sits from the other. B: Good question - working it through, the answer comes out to 0.013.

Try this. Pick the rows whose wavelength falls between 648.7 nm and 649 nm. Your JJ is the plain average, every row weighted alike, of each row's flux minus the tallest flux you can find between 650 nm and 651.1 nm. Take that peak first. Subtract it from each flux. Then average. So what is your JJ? 0.3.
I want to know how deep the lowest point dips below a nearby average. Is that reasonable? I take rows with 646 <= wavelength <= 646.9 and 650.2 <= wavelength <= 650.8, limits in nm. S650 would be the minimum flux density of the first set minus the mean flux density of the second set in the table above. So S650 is -2.9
